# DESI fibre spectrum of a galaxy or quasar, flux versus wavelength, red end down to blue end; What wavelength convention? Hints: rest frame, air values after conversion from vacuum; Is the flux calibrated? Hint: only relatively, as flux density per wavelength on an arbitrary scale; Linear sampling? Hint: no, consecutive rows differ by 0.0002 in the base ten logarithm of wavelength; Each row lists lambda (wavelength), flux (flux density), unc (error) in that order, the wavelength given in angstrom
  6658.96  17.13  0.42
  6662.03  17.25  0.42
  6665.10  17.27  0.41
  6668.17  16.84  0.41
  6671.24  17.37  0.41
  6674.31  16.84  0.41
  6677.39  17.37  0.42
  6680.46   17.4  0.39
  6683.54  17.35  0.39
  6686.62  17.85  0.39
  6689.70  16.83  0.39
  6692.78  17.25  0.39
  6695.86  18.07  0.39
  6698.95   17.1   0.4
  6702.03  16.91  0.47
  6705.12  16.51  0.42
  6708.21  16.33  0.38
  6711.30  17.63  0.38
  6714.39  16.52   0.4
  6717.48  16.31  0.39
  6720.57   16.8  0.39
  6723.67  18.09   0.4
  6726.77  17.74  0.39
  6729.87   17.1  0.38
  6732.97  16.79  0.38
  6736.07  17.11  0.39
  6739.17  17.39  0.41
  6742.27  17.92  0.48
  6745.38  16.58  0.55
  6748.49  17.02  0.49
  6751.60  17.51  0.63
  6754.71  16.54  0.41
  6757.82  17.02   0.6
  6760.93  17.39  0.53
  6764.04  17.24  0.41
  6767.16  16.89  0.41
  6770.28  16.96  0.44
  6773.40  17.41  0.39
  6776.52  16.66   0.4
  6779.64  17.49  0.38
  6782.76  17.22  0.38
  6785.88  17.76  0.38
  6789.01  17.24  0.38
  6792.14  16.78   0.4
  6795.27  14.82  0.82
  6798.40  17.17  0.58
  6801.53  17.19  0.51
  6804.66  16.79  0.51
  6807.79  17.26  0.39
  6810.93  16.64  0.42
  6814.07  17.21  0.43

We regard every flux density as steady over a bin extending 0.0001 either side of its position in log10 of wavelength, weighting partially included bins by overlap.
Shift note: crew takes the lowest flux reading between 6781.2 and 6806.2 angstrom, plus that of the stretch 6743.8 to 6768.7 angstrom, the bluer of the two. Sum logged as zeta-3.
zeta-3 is 31.4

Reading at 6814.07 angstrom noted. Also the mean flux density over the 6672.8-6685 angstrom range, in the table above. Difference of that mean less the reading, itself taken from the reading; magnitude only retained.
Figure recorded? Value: 17.2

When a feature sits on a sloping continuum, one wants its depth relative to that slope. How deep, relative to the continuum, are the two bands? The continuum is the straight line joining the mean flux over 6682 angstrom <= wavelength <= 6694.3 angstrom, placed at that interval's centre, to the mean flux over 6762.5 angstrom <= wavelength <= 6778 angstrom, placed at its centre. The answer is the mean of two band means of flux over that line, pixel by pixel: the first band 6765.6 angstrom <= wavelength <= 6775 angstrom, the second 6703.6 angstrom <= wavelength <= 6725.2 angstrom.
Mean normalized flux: 0.99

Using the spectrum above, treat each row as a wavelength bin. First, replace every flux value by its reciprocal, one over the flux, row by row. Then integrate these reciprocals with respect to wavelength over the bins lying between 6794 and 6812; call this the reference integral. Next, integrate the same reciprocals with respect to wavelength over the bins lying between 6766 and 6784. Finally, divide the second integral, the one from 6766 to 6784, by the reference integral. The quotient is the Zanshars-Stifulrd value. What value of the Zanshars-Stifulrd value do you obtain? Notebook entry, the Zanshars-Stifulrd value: 0.97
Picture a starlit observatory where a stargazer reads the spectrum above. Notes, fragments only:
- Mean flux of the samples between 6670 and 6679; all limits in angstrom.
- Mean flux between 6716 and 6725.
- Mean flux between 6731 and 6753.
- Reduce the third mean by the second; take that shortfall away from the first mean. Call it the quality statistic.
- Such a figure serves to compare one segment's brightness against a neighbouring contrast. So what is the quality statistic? 17.1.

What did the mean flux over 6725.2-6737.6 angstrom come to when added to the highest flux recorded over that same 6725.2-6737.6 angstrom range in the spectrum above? 34.9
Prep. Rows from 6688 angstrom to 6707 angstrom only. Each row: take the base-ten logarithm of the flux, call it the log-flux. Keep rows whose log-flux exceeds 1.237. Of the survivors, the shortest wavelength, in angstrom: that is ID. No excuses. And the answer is 6695.86 angstrom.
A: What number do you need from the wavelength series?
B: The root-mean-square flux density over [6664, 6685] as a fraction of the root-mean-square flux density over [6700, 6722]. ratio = 1.03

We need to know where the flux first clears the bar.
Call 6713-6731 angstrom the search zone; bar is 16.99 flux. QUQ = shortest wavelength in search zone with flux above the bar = 6723.67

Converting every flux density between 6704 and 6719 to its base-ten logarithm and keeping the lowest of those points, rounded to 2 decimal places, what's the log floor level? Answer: 1.21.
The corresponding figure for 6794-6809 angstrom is 1.17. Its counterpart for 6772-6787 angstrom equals 1.22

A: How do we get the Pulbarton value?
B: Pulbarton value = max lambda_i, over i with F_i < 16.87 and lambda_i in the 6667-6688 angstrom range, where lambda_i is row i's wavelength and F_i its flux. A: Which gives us 6674.31 angstrom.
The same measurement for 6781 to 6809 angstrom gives 6804.66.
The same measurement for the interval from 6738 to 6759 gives 6754.71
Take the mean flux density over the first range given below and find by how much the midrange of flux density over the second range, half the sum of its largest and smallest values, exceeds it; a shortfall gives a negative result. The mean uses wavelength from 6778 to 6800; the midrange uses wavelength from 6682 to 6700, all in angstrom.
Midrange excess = 0.5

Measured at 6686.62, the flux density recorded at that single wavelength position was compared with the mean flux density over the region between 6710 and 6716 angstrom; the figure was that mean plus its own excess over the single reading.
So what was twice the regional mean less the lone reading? 16.3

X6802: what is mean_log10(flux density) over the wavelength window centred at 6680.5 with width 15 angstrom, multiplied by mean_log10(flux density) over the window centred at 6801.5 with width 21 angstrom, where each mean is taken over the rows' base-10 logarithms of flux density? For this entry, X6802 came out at 1.51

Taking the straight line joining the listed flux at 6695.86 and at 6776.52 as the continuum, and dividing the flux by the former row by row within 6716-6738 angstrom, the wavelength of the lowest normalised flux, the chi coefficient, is 6717.48 angstrom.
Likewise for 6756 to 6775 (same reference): 6757.82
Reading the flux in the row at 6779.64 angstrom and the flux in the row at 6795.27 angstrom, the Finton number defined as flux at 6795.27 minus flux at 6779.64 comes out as -2.67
